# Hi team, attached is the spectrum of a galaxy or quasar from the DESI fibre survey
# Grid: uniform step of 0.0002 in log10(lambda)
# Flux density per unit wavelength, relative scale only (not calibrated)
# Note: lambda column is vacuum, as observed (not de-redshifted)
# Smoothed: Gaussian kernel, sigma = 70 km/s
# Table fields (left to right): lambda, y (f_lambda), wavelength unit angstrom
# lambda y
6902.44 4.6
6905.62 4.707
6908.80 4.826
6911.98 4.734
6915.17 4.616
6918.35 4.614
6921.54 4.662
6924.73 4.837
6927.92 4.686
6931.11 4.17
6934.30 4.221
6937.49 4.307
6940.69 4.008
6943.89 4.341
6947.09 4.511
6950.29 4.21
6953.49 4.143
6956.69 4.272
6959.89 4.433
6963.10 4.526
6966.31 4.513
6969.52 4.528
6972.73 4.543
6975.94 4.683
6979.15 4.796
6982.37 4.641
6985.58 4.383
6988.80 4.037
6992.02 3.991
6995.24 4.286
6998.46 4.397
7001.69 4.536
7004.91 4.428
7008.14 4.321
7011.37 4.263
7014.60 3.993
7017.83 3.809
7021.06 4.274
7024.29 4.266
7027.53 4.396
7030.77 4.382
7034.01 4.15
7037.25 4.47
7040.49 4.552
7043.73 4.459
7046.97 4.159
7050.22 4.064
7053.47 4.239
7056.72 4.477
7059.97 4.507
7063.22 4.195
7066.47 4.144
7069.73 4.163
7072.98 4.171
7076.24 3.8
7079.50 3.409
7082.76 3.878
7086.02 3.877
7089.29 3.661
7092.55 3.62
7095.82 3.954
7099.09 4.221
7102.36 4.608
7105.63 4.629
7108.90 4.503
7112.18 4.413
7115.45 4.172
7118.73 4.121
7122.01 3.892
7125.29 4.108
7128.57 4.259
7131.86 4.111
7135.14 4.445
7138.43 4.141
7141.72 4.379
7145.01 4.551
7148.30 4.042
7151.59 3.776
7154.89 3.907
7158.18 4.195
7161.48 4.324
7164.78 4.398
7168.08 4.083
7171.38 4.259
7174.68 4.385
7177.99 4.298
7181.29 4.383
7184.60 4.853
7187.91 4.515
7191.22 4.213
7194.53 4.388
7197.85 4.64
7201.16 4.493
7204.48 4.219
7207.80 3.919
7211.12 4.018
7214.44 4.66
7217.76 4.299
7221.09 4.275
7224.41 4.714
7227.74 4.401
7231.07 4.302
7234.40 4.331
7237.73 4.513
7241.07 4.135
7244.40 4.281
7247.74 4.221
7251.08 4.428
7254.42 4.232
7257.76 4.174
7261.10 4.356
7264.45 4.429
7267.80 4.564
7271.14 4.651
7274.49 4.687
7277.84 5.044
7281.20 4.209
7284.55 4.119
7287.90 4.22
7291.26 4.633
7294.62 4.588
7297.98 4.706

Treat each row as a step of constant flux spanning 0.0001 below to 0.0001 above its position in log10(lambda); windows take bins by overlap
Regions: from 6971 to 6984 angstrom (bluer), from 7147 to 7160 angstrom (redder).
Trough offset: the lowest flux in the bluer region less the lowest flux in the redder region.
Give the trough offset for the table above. 0.77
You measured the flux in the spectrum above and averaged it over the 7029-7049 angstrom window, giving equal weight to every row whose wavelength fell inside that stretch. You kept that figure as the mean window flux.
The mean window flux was 4.36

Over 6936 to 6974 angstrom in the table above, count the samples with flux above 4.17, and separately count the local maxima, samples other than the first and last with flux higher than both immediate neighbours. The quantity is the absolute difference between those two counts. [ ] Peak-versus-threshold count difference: 8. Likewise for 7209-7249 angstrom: 6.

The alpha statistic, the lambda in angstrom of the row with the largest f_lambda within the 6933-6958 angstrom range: 6947.09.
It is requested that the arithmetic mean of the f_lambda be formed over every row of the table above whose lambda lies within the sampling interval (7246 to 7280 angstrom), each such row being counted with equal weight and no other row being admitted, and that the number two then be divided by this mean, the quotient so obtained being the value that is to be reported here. 0.447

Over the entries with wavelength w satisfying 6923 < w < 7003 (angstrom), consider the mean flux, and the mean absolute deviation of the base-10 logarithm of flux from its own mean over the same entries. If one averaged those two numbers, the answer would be 2.21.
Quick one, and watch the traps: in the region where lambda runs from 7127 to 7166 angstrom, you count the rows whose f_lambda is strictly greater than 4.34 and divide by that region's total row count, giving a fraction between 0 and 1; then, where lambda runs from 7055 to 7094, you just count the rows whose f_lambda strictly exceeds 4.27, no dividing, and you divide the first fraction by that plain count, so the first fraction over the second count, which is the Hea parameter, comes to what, 0.17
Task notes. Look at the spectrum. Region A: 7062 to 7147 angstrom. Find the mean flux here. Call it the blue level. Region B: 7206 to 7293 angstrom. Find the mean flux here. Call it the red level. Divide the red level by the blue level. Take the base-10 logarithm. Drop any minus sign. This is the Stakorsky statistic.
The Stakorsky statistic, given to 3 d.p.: 0.025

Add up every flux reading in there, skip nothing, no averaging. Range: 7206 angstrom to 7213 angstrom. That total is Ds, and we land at 7.9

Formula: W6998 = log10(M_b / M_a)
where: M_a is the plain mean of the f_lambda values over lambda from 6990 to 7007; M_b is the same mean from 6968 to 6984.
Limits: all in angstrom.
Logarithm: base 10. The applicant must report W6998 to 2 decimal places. 0.03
